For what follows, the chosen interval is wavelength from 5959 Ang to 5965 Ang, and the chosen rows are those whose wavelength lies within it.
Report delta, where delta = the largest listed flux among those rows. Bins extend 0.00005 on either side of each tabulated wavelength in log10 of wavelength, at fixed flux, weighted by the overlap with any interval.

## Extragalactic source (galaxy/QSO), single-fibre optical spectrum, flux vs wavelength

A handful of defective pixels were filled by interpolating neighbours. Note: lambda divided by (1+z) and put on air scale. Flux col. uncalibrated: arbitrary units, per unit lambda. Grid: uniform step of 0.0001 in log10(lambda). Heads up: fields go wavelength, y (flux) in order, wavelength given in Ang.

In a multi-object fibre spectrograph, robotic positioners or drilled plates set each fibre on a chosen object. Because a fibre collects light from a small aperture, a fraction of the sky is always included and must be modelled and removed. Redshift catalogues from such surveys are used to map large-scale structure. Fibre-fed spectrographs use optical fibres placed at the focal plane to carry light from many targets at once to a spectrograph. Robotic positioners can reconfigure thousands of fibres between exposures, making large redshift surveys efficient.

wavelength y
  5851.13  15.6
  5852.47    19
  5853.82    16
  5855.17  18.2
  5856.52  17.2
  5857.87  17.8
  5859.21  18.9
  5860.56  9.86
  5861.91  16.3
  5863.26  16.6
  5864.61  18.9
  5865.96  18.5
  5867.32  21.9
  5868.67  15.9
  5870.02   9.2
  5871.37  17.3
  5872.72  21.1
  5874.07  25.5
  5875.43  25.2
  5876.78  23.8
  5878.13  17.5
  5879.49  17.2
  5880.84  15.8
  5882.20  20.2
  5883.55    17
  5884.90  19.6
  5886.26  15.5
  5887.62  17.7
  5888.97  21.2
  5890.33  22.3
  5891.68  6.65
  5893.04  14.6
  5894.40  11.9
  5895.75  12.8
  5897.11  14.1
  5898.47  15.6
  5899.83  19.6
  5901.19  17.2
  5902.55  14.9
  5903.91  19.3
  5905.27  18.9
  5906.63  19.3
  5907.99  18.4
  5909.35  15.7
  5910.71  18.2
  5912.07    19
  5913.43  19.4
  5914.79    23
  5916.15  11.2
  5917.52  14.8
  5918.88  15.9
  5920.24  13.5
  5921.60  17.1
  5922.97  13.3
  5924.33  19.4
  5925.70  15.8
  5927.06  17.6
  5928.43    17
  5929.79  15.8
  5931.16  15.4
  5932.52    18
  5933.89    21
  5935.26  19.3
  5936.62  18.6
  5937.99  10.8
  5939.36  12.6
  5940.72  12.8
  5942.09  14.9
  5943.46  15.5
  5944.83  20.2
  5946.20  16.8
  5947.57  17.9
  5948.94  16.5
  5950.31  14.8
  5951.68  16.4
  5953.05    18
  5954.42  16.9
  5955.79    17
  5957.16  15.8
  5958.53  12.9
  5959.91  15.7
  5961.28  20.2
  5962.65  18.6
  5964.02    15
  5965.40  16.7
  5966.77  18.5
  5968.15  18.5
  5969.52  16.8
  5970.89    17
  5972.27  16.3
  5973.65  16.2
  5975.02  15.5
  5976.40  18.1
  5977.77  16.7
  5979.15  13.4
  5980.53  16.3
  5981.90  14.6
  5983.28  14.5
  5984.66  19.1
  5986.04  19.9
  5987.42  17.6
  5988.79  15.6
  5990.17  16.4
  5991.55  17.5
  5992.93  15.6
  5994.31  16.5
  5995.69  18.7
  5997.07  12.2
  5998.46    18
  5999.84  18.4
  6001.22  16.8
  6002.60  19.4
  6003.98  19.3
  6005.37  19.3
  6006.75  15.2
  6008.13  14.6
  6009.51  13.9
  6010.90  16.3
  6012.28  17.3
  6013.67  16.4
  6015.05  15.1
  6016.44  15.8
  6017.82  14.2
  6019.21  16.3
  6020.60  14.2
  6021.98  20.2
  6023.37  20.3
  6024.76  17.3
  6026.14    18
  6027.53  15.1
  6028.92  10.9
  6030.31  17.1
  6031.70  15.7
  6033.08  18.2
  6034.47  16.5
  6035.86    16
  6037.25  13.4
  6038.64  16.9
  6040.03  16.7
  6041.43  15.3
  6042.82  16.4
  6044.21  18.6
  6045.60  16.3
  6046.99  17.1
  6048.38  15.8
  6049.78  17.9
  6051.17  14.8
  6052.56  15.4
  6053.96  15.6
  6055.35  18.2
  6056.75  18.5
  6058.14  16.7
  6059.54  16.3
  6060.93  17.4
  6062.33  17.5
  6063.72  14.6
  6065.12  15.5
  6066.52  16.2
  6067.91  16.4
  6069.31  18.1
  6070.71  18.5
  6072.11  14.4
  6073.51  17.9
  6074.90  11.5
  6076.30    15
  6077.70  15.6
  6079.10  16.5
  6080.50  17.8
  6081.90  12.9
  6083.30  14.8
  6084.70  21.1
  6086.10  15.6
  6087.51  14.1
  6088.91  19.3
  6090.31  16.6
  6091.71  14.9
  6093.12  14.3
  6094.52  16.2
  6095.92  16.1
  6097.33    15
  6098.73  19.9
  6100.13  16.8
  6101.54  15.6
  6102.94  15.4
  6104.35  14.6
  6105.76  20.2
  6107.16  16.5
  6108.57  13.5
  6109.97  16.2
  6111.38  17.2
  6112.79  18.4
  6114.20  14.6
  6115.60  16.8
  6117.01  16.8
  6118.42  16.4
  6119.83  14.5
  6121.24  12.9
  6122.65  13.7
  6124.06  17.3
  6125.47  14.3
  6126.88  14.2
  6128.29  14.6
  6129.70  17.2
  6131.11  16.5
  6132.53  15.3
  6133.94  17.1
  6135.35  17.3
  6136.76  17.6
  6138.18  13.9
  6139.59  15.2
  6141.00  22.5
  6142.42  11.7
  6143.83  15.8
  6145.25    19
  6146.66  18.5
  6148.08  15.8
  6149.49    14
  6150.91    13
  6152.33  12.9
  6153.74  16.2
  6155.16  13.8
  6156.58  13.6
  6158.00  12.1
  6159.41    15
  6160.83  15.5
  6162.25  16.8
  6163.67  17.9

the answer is 20.2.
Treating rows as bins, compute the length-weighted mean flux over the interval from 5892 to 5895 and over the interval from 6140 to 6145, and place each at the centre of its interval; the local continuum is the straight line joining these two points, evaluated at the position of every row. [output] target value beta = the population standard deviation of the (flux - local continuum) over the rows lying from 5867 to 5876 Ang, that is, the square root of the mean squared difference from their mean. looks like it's 5.3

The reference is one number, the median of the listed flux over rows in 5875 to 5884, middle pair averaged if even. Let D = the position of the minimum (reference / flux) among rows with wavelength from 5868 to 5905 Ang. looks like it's 5874.07 Ang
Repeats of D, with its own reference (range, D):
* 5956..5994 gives 5961.28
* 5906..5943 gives 5914.79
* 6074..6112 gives 6084.70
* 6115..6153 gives 6141.00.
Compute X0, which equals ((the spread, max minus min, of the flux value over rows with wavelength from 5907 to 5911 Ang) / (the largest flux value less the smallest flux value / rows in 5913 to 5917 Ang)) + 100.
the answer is 100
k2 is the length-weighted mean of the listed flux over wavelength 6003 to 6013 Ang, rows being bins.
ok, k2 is 16.6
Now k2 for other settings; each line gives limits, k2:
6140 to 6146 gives 17.2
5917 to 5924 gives 15.2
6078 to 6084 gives 15.5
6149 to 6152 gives 13.4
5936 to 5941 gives 13.7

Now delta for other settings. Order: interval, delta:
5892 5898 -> 14.6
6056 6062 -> 18.5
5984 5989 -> 19.9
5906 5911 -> 19.3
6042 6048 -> 18.6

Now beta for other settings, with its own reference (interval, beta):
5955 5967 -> 2.0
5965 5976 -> 1.0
